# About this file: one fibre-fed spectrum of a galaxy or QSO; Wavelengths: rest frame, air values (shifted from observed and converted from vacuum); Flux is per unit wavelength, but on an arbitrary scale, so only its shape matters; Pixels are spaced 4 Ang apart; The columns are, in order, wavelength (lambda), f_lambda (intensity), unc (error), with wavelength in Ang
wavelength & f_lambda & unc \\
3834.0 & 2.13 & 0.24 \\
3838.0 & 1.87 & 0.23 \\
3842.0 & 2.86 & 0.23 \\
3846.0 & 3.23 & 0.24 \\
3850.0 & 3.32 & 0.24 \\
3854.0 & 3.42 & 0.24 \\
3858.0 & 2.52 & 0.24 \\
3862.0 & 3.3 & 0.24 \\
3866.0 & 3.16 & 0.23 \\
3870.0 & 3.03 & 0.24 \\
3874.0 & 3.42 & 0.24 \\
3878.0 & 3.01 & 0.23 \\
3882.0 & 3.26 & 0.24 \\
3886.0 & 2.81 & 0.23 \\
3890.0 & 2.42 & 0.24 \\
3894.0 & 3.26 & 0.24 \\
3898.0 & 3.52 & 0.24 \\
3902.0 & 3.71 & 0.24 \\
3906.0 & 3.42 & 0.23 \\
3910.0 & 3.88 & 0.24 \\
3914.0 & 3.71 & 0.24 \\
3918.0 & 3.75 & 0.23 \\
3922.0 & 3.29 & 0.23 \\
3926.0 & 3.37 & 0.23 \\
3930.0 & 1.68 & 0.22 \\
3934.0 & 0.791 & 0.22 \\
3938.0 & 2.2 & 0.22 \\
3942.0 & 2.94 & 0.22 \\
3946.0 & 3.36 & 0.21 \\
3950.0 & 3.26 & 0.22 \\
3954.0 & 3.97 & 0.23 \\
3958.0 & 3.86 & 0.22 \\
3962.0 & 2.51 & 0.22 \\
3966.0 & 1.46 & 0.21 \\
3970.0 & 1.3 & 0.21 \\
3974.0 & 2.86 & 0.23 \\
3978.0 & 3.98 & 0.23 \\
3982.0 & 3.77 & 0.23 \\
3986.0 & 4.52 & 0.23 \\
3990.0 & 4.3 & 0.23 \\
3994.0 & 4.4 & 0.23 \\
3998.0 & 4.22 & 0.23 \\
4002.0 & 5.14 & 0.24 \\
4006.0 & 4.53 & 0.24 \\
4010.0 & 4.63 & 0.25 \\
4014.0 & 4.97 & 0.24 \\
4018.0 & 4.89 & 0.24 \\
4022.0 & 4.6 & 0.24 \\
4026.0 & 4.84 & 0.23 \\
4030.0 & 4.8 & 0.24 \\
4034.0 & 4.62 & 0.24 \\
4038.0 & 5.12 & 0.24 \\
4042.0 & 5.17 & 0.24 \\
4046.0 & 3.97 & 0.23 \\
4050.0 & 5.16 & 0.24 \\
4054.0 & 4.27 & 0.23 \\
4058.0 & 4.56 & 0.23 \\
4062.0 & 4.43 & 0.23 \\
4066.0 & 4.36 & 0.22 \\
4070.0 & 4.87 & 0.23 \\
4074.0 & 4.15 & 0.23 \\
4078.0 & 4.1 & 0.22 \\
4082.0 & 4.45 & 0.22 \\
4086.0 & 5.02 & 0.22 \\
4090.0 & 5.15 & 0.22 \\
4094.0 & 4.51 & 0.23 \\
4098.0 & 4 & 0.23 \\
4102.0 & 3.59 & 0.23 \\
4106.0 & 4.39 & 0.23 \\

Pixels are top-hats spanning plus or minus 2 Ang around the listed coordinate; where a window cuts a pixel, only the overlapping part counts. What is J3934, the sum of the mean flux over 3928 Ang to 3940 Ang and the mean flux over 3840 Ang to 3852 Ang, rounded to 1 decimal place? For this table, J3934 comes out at 4.7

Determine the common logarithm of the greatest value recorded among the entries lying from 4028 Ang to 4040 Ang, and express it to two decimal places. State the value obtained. 0.71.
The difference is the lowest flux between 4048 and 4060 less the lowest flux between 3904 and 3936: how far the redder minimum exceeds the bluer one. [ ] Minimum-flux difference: 3.5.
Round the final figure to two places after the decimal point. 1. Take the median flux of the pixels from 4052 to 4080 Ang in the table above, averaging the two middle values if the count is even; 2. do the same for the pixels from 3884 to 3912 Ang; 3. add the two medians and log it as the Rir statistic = 7.78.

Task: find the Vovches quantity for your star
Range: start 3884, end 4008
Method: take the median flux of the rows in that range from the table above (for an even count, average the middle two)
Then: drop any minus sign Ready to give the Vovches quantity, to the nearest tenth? 3.4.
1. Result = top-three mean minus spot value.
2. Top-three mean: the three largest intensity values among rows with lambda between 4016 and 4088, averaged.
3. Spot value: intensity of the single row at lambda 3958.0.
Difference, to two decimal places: 1.29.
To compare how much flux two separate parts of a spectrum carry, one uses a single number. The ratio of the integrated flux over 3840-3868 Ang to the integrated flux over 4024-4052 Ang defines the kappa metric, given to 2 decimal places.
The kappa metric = 0.65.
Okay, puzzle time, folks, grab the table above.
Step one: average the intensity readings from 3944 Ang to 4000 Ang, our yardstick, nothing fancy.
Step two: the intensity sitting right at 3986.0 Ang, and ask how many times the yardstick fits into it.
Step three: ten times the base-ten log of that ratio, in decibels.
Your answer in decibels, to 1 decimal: 1.2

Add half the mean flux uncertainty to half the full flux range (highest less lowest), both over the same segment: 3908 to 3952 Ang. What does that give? 1.66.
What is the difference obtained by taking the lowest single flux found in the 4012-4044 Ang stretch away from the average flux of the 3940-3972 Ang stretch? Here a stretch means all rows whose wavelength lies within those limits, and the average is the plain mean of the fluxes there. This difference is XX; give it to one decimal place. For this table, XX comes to -1.8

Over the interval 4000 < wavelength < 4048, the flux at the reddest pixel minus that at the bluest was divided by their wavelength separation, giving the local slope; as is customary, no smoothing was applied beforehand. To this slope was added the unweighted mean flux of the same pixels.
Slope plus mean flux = 4.75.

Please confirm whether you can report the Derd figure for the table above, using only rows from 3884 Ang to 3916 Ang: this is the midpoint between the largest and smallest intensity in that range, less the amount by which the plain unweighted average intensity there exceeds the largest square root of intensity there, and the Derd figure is 1.78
